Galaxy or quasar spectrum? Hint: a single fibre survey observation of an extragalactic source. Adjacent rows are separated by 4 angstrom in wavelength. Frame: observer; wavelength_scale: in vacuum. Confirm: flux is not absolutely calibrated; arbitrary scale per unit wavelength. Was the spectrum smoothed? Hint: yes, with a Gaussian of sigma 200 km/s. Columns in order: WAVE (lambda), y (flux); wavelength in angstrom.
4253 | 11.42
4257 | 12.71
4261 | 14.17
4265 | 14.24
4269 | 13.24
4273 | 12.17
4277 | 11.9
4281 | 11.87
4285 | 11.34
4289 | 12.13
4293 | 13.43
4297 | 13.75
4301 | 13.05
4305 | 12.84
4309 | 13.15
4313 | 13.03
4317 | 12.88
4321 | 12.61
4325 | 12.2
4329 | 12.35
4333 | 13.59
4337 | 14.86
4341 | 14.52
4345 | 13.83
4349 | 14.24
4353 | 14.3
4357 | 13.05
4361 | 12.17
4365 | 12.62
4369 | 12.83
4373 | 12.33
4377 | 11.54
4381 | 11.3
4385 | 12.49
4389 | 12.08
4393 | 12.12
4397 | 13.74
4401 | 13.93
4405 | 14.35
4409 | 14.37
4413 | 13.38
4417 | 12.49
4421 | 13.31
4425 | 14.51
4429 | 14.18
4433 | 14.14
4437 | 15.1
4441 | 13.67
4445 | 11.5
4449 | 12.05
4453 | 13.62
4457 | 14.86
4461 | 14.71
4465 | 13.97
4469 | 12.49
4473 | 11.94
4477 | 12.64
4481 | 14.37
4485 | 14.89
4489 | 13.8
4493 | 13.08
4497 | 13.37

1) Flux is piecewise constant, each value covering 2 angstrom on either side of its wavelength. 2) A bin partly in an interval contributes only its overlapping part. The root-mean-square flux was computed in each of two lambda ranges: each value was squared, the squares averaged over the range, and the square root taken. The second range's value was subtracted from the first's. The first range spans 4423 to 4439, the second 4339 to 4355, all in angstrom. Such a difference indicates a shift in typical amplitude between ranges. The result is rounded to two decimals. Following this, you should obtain 0.26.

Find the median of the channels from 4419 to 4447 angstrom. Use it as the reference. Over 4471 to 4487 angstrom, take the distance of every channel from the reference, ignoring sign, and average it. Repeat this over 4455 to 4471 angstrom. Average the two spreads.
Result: 0.97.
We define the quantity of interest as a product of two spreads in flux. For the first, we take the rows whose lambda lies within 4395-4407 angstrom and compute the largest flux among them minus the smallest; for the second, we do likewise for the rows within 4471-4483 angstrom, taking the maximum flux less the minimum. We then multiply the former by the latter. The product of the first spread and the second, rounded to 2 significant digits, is 1.5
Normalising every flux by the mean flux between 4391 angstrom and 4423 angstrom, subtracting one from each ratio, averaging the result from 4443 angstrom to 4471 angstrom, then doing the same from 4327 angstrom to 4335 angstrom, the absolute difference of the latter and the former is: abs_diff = 0.03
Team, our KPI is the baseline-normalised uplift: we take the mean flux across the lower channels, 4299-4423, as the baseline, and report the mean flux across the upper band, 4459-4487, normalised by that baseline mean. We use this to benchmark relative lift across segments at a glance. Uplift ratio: 1.04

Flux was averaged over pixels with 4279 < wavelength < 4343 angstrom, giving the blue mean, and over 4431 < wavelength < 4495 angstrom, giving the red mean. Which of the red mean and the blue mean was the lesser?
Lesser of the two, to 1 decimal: 13.0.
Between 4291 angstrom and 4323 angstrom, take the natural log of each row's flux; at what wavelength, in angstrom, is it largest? 4297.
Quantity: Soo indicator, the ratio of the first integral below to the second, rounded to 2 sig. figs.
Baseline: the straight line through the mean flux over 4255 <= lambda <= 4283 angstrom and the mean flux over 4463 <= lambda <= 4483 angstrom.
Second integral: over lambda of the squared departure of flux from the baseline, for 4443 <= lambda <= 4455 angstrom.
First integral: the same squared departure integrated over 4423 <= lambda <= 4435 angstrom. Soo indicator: 1.2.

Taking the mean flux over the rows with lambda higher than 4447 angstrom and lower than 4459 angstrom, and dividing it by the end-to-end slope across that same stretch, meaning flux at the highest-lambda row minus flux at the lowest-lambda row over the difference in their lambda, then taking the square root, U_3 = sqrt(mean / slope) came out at 6.2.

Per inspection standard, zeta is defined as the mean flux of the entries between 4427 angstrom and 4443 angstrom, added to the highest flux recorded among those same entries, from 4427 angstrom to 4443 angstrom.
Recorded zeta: 29.4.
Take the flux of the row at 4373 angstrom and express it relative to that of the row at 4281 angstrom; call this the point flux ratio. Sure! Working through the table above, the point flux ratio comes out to 1.04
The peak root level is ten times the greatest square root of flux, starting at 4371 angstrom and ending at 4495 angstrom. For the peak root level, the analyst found 38.9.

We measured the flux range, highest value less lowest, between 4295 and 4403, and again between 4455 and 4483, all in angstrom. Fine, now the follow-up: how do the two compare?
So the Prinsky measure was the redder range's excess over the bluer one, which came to -0.6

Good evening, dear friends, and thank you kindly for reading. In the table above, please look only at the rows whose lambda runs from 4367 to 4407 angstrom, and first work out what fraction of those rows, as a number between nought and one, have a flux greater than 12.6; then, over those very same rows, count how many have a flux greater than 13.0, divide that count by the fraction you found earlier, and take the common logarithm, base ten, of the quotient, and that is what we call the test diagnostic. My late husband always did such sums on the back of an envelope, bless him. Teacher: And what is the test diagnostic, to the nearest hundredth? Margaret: 0.88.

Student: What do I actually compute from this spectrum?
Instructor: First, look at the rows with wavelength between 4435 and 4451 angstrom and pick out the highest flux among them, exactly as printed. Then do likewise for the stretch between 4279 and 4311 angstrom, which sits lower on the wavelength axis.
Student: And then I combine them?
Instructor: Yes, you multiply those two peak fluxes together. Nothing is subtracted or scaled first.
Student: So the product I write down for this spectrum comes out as 208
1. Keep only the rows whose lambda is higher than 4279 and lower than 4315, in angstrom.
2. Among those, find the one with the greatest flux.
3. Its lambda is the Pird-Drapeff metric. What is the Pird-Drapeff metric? 4297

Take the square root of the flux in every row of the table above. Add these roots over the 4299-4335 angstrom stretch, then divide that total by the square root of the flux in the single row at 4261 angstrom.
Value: 8.57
